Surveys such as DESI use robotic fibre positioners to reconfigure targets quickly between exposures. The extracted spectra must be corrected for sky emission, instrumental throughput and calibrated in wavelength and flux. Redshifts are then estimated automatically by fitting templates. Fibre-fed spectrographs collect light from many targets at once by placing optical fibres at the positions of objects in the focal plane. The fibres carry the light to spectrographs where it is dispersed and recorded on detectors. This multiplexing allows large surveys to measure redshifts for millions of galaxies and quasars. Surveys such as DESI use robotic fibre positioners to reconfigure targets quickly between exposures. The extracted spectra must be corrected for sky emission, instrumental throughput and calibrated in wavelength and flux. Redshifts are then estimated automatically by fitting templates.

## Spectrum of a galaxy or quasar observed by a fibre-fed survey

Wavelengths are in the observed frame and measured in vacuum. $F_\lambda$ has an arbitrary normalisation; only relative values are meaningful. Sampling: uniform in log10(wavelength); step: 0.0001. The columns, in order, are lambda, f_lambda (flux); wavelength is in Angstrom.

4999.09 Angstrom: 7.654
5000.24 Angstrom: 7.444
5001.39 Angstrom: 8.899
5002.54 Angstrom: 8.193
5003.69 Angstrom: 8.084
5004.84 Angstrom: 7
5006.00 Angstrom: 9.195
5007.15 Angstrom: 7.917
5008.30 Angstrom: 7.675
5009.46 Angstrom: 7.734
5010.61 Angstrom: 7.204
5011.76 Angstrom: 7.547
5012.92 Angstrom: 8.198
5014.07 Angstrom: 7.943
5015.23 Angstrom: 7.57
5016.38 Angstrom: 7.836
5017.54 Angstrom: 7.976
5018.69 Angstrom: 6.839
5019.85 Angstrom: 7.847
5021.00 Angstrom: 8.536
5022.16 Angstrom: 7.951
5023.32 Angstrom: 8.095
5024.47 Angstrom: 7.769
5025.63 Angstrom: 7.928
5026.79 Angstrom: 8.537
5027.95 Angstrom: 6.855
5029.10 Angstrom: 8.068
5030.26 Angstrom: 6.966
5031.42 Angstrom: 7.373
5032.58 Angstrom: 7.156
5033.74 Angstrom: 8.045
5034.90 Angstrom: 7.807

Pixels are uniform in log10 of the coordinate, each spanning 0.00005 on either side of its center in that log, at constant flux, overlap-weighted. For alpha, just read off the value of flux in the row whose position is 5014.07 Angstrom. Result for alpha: 7.943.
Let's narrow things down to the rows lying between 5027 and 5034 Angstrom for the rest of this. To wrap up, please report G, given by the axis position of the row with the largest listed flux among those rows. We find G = 5029.10 Angstrom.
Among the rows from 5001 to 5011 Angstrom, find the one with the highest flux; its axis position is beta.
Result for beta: 5006.00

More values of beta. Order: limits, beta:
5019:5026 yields 5021.00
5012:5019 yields 5012.92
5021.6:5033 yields 5026.79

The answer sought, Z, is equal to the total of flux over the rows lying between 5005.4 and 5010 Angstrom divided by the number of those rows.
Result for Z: 8.1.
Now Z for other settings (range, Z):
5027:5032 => 7.3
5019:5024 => 8.1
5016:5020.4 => 7.6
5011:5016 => 7.8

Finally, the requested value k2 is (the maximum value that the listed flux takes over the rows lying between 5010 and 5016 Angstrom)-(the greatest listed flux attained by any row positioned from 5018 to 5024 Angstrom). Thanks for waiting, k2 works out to -0.3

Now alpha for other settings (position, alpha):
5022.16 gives 7.951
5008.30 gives 7.675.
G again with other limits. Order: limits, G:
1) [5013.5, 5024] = 5021.00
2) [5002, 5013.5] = 5006.00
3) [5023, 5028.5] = 5026.79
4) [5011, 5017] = 5012.92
